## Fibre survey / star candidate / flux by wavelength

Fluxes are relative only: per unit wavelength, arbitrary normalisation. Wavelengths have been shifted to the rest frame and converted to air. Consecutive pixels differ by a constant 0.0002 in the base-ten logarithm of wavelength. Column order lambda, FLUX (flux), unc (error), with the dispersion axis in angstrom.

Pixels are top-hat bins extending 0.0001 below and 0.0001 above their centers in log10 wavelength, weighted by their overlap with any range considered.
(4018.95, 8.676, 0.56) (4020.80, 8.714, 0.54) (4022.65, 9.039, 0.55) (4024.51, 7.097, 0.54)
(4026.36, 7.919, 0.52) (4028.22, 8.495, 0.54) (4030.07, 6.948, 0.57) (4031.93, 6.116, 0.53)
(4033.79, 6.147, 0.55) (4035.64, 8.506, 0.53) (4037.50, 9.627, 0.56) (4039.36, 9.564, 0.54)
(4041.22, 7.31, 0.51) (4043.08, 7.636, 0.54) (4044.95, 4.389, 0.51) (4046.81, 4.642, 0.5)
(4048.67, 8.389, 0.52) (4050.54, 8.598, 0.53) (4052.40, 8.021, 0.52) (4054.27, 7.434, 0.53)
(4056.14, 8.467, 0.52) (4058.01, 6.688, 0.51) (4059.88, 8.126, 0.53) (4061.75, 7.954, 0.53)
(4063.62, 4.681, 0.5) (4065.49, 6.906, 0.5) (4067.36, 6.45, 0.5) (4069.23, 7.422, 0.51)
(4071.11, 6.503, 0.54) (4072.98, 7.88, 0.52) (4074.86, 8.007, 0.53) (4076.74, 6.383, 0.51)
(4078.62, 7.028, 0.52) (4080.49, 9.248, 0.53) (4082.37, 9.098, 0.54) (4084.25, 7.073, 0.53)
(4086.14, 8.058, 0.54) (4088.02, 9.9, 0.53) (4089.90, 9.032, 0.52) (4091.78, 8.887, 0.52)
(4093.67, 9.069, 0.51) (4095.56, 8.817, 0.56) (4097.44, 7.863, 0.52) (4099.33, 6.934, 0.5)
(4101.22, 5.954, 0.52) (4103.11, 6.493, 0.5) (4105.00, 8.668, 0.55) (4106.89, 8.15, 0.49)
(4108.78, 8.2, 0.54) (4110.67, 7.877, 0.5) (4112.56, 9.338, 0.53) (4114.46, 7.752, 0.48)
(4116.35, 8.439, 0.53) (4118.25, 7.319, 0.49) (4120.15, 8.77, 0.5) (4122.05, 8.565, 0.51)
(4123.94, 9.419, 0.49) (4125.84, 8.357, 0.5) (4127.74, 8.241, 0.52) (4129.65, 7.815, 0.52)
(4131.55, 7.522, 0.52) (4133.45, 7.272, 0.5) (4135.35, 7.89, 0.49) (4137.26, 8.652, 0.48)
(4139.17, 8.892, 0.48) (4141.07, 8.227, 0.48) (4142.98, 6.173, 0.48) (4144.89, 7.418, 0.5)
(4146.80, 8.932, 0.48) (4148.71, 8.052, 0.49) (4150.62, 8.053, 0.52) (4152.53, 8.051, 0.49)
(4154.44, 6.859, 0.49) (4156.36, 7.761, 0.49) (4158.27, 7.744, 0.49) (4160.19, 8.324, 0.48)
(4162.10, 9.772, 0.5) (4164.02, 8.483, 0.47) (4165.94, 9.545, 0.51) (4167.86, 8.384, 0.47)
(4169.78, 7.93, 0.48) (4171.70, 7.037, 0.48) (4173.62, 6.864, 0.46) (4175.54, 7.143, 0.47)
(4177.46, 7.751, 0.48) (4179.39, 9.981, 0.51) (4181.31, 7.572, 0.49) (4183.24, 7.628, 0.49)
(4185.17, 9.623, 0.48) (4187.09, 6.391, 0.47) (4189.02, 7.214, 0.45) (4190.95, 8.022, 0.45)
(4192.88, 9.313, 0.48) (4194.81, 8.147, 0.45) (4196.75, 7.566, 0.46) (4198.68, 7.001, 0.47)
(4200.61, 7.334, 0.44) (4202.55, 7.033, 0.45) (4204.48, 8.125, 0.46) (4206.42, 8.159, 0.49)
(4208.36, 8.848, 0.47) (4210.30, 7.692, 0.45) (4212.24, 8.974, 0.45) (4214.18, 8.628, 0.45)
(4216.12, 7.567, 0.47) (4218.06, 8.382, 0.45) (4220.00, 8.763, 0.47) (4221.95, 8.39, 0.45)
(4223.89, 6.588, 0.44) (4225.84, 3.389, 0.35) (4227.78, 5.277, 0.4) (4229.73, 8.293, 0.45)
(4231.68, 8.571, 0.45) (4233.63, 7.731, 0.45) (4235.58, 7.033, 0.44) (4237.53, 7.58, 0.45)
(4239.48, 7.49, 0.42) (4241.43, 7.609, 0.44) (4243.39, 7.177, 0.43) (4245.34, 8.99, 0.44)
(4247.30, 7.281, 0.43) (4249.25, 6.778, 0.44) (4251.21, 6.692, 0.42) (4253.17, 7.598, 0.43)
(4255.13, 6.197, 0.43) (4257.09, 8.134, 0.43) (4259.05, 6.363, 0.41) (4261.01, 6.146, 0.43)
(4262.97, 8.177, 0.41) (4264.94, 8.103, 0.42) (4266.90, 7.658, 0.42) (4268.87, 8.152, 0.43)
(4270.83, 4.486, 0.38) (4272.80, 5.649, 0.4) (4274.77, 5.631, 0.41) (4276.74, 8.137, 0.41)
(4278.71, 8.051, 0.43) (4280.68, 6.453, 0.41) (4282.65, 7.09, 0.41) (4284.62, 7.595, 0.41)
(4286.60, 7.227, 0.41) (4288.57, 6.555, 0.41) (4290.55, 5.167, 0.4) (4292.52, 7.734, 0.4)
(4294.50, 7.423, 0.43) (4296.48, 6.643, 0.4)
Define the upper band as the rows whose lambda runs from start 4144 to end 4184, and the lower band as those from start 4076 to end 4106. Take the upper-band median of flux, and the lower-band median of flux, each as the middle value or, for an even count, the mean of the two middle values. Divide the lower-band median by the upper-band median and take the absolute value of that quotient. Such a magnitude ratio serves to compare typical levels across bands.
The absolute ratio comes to 1.05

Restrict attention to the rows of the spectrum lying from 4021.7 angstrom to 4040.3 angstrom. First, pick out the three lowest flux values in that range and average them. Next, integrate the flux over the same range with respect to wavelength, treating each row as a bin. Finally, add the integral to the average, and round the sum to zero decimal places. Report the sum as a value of 154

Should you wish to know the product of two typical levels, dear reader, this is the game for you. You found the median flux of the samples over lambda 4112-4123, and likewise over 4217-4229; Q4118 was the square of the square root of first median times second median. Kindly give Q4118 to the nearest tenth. 63.6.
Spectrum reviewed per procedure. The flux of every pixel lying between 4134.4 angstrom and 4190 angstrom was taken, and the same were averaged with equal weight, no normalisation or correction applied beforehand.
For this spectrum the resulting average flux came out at 8.0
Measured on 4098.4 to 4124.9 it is 8.0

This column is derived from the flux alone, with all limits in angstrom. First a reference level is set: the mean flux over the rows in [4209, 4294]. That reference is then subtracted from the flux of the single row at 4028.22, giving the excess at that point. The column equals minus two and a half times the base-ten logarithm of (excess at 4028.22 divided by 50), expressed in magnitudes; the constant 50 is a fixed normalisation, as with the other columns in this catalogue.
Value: 4.0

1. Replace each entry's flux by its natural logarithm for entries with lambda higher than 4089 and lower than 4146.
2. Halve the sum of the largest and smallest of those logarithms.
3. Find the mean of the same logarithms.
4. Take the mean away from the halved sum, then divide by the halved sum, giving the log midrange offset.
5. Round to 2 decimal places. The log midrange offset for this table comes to -0.03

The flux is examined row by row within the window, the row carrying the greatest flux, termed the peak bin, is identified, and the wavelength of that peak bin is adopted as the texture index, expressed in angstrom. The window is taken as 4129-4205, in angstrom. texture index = 4179.39 angstrom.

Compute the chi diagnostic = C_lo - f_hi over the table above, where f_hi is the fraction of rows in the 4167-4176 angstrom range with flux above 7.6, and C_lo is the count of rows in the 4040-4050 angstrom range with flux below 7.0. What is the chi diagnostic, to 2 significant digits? 1.6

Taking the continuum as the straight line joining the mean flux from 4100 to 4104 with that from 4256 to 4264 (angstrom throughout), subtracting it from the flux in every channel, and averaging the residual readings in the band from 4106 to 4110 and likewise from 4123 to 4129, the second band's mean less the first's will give 0.4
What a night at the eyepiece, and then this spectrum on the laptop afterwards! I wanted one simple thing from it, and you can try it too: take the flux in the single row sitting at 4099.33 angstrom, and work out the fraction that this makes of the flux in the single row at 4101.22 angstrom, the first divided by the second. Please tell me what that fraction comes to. 1.16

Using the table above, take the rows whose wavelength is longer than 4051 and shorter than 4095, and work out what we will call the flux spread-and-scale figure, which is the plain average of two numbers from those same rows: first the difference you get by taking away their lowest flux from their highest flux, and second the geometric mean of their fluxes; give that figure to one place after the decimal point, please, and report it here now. 6.4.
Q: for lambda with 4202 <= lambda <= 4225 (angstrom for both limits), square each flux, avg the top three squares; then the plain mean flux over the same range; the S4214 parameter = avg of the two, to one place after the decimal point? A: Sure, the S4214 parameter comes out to 43.3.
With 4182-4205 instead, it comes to 44.8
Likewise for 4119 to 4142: 44.9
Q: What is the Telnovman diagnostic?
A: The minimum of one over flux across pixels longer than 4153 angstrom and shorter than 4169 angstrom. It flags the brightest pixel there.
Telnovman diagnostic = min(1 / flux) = 0.102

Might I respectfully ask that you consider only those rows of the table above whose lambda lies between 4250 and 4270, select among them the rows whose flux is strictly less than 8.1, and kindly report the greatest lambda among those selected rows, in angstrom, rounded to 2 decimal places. 4266.90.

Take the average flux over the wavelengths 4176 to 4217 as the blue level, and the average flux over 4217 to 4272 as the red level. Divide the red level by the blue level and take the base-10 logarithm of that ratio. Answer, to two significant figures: -0.044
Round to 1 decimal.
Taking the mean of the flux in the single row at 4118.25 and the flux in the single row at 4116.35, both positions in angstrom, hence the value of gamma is 7.9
